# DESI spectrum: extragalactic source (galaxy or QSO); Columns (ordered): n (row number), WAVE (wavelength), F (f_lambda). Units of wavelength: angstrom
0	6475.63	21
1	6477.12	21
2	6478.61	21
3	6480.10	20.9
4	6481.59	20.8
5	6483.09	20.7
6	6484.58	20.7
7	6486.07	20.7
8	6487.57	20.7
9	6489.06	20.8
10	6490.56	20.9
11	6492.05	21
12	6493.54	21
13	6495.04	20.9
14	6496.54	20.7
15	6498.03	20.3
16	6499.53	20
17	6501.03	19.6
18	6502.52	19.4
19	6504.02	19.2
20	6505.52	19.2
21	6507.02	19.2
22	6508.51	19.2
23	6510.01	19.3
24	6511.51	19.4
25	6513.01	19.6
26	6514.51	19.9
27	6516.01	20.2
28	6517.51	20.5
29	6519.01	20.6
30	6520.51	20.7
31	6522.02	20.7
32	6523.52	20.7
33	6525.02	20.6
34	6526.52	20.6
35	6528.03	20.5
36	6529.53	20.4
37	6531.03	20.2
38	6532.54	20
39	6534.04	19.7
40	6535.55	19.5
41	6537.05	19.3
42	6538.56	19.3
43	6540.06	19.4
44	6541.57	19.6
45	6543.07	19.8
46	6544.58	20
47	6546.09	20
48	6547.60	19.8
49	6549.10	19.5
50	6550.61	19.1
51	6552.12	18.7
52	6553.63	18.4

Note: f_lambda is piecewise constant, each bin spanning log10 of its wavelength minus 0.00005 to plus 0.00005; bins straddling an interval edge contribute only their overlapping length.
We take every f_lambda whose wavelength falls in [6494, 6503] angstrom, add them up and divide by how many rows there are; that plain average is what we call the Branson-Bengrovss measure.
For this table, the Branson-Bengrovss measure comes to 20.2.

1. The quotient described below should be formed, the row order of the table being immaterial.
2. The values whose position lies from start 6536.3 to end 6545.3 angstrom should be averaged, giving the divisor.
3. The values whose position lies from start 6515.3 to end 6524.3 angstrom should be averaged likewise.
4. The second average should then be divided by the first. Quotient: 1.05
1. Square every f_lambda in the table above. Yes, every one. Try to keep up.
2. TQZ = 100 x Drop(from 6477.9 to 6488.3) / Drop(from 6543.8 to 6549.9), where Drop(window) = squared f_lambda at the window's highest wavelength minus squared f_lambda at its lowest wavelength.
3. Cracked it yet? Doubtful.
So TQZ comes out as 63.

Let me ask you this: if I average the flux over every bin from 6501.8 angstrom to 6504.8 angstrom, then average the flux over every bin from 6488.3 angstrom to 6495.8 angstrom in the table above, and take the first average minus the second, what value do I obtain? -1.6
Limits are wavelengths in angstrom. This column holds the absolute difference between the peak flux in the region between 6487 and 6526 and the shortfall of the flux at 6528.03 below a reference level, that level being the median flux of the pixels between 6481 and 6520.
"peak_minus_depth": 21.1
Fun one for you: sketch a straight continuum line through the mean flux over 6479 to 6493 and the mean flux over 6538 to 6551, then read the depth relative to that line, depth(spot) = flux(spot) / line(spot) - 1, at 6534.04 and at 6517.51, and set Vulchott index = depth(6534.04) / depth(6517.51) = 0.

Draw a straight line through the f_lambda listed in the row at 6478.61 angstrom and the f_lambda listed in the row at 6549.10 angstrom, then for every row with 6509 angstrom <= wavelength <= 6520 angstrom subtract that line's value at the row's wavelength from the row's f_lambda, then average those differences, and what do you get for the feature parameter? -0.31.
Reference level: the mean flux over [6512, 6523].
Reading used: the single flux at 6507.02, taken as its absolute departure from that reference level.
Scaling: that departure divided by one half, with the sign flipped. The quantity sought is -2.2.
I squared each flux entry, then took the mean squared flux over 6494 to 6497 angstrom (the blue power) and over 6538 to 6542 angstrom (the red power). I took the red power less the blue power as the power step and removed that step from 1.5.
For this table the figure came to 56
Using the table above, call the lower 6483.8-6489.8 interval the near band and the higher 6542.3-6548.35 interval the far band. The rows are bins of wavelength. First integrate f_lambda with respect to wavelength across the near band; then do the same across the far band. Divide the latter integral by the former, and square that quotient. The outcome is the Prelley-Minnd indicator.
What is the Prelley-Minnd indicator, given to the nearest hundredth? 0.94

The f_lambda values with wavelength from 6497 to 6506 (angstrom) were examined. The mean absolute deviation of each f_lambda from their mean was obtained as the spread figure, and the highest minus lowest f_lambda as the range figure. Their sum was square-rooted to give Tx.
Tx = 1.21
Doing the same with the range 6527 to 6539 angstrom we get 1.27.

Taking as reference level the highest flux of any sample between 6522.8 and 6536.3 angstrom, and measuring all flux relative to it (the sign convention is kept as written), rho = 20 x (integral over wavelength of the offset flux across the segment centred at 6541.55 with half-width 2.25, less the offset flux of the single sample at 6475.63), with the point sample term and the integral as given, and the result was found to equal -105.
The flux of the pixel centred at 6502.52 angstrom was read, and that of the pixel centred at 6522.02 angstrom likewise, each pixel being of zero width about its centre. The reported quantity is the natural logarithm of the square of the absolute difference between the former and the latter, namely 1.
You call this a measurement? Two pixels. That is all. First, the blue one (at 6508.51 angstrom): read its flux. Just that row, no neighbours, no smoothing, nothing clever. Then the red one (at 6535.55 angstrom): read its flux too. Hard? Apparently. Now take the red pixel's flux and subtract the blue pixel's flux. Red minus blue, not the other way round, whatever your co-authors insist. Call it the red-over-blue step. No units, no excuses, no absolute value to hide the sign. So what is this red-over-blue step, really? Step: 0.3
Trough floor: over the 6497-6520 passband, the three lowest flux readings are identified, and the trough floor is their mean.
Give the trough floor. 19.2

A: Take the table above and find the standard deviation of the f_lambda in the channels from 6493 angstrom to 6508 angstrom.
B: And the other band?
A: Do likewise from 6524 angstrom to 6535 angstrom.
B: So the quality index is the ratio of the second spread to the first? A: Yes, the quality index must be 0.5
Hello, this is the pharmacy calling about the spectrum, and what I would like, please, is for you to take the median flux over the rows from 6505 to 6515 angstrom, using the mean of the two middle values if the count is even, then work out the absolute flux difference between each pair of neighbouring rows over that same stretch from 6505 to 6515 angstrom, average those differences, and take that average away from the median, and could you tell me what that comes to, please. 19.2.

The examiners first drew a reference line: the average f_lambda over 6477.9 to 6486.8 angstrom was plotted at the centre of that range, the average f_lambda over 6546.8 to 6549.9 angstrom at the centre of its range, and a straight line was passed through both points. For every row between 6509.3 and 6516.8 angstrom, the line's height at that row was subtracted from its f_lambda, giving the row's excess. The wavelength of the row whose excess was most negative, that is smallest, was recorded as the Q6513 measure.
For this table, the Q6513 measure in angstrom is 6510.01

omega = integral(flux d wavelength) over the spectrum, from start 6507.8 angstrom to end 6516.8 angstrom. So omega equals 176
